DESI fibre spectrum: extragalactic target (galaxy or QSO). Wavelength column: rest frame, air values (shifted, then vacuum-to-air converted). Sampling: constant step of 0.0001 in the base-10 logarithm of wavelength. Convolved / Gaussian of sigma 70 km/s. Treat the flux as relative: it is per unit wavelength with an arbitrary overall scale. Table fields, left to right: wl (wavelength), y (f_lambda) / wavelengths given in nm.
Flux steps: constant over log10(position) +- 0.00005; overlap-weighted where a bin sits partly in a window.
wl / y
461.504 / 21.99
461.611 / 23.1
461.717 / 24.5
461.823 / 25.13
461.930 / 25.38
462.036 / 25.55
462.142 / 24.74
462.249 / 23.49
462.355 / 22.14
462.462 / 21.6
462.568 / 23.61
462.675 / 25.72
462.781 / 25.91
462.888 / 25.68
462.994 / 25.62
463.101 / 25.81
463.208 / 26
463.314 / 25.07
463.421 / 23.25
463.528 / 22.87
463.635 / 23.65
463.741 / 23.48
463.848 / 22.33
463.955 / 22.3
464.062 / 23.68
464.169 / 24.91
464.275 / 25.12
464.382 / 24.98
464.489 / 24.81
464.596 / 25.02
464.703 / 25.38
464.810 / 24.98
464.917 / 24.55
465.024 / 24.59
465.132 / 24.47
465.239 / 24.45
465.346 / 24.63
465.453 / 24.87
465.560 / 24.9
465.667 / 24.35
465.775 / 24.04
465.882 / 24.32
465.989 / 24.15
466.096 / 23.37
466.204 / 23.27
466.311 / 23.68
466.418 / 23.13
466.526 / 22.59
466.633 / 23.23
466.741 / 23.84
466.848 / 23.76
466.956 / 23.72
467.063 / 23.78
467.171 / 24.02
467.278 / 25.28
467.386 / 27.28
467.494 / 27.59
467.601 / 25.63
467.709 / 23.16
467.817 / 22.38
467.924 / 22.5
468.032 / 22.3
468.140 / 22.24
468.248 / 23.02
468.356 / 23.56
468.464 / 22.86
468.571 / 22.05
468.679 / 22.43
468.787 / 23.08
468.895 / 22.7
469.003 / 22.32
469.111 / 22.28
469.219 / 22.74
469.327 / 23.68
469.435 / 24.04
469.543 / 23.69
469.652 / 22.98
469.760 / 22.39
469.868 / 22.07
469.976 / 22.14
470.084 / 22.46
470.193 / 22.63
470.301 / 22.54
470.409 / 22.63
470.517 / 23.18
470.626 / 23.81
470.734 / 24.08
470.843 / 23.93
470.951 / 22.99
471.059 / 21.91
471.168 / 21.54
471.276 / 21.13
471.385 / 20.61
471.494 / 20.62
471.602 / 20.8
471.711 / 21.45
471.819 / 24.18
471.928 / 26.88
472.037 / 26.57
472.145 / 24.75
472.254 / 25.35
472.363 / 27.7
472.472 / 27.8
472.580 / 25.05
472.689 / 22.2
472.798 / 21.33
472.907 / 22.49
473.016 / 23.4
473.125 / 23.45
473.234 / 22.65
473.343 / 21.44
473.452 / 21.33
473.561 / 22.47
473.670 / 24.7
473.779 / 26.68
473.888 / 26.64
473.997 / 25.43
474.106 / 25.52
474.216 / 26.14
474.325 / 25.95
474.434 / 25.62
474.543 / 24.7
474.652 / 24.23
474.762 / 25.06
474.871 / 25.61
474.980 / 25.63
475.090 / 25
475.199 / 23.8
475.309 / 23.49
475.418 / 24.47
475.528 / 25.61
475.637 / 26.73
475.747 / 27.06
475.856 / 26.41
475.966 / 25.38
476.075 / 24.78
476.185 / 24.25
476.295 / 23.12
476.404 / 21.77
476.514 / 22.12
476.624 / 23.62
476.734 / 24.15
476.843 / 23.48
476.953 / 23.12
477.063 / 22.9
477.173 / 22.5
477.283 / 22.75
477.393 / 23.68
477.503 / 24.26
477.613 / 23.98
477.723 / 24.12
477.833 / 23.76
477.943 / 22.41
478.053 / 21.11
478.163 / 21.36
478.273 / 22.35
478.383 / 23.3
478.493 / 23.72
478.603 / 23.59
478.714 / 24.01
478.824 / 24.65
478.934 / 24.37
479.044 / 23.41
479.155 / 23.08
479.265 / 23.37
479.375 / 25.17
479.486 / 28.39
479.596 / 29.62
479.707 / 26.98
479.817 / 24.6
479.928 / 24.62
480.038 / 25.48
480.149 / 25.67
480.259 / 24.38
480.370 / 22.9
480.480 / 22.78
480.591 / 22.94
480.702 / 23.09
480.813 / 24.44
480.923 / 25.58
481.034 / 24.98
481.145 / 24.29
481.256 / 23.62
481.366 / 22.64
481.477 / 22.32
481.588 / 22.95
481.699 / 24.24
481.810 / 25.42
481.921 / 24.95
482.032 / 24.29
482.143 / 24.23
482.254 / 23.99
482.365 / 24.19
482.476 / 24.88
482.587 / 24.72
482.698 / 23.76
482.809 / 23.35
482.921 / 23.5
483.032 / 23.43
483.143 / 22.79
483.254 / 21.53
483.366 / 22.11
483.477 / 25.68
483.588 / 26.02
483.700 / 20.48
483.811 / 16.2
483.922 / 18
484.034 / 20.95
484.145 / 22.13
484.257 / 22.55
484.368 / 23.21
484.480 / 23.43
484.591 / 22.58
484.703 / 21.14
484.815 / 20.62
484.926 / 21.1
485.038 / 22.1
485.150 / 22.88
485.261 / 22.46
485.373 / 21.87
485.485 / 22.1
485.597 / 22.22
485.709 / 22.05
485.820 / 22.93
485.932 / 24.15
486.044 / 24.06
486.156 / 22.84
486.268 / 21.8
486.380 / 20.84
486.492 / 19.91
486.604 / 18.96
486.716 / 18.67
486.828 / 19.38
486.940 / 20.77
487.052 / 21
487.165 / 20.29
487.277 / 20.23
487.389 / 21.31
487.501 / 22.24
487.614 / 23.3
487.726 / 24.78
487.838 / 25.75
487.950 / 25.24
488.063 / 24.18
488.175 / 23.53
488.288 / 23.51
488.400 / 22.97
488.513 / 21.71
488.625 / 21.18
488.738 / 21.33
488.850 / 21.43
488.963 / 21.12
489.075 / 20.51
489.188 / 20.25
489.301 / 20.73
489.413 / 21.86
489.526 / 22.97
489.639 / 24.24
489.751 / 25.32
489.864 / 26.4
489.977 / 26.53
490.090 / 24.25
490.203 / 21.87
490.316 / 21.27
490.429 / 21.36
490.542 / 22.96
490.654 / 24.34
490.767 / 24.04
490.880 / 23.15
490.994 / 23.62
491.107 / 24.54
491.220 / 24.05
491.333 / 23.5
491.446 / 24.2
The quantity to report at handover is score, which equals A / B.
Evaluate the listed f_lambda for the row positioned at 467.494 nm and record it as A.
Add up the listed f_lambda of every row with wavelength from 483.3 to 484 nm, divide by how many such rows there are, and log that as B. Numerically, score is 1.29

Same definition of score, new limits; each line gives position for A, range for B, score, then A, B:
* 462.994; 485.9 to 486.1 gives 1.06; 25.62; 24.1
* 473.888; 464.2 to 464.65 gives 1.07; 26.64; 25.0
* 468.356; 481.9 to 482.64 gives 0.96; 23.56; 24.5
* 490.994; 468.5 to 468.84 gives 1.05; 23.62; 22.5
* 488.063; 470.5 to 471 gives 1.02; 24.18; 23.6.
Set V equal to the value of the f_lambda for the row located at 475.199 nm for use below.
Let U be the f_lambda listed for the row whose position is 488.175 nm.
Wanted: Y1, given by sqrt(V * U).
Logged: 23.7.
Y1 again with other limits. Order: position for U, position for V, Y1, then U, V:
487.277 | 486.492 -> 20.1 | 20.23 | 19.91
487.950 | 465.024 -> 24.9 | 25.24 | 24.59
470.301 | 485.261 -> 22.5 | 22.54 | 22.46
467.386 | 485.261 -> 24.8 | 27.28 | 22.46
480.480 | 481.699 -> 23.5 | 22.78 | 24.24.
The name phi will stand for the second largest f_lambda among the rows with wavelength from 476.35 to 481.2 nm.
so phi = 28.39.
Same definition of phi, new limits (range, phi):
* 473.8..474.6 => 26.14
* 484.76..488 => 25.24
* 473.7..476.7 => 26.73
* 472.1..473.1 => 27.7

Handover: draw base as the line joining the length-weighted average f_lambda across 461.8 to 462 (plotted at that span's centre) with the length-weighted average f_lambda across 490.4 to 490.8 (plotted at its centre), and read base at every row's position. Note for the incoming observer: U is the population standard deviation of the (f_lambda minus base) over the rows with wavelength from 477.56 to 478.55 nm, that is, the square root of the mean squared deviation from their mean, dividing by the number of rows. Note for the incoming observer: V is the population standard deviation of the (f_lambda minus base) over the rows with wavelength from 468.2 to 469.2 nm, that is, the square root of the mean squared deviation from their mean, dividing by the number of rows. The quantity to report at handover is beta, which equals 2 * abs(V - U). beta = 1.3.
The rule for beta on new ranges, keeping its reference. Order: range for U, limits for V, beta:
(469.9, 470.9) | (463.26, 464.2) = 0.5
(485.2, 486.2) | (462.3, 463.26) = 1.7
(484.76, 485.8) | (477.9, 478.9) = 1.0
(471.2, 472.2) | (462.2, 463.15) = 1.7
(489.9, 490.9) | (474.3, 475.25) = 1.9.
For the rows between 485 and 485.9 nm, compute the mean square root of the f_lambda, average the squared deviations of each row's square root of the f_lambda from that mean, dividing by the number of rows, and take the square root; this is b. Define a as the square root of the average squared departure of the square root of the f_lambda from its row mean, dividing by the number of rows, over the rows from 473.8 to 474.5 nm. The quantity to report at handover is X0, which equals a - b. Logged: 0.00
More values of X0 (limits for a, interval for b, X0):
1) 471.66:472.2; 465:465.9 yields 0.17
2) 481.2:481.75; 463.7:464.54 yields -0.04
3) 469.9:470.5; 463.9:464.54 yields -0.08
